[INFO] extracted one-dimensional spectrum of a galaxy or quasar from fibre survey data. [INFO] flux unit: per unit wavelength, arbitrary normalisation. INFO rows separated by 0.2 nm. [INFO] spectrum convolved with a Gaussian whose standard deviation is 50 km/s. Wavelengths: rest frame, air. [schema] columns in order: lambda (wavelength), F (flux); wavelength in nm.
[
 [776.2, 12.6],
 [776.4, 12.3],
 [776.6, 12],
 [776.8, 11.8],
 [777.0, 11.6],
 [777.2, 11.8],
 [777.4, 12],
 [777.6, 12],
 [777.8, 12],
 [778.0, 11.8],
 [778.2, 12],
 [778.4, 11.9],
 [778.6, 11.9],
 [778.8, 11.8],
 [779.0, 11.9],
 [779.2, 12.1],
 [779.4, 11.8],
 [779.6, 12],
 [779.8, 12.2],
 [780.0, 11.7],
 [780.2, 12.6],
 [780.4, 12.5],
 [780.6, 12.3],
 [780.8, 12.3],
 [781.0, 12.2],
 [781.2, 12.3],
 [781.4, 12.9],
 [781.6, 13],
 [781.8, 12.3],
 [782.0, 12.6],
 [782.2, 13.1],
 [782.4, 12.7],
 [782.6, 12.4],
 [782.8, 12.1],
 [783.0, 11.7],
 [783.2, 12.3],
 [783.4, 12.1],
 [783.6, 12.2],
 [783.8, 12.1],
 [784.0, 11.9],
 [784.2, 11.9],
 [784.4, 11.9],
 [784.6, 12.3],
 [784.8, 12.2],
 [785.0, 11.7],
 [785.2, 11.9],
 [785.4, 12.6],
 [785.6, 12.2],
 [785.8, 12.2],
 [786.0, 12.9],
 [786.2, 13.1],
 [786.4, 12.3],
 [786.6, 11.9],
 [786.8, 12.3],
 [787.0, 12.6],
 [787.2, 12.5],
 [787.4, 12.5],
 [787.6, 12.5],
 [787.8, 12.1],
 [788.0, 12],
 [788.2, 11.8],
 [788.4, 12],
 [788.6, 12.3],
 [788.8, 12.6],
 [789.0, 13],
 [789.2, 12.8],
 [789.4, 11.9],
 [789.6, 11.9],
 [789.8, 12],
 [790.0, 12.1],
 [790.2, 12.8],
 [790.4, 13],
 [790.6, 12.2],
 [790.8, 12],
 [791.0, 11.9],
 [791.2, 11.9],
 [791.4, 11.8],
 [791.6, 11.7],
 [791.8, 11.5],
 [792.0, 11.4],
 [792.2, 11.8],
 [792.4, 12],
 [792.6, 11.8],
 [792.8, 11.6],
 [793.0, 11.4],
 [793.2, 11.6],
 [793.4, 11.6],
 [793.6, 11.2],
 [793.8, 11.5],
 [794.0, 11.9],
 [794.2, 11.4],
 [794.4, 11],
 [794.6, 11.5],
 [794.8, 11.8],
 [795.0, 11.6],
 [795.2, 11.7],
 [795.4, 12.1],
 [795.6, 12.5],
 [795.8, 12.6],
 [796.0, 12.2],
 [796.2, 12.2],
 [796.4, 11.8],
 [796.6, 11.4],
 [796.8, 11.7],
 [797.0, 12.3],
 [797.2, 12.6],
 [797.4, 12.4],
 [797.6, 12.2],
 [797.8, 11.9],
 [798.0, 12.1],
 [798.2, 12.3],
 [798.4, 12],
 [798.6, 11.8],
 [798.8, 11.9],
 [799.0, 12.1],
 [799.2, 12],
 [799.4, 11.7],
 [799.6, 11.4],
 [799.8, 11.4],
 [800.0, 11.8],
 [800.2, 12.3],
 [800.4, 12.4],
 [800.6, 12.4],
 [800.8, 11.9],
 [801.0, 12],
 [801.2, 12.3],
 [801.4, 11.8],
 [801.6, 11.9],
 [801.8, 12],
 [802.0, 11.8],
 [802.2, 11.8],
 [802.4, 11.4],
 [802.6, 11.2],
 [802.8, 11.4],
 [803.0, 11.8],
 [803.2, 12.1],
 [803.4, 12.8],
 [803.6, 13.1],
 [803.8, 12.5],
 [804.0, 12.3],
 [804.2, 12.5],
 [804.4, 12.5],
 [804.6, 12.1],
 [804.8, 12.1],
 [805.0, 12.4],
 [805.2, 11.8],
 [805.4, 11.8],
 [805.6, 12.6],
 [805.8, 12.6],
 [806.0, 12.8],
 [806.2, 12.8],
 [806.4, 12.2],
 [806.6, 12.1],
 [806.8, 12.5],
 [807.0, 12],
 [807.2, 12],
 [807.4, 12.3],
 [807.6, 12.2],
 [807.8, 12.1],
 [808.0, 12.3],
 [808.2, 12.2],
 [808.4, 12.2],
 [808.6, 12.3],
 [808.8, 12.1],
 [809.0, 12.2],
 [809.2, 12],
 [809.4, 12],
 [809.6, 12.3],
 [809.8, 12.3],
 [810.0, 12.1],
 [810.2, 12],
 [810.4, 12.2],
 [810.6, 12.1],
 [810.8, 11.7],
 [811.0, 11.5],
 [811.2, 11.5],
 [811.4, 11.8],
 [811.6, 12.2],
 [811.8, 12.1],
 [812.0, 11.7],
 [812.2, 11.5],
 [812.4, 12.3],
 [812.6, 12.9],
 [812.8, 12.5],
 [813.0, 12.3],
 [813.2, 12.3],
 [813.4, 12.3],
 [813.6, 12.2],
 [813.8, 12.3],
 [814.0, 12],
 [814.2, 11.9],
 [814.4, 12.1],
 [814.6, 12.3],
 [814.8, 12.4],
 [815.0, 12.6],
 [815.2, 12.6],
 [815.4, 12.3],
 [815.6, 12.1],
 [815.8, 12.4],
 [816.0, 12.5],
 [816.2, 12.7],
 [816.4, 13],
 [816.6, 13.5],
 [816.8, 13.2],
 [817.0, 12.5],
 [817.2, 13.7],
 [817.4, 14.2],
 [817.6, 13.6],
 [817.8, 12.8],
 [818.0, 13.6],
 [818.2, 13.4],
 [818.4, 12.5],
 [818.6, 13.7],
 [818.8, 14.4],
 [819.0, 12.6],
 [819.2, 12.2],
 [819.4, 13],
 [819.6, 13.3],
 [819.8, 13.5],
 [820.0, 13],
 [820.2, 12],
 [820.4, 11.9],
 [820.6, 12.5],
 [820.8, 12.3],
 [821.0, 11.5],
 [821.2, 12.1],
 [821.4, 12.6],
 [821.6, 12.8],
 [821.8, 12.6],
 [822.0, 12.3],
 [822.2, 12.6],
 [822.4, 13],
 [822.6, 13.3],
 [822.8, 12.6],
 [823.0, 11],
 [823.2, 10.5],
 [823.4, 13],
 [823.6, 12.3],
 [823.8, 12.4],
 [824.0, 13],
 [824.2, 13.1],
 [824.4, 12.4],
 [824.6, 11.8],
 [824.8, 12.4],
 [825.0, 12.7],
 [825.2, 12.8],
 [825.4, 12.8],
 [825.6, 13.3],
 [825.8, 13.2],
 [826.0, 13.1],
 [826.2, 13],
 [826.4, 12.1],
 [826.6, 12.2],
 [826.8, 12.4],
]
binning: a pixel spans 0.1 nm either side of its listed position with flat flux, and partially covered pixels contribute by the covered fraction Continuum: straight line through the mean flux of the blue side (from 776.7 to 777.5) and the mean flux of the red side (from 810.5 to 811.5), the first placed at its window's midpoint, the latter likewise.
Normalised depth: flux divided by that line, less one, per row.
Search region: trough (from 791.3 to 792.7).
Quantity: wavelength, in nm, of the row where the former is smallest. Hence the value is 792.0 nm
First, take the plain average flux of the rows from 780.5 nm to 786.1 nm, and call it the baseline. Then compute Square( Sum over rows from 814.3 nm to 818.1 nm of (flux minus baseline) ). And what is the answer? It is 110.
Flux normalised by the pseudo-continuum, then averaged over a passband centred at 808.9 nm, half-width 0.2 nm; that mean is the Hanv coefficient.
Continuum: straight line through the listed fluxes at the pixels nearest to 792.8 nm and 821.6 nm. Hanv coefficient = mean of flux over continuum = 0.99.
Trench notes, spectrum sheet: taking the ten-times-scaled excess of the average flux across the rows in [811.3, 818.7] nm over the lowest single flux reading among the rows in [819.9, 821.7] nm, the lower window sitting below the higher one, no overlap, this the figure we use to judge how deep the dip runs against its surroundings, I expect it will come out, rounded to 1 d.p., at 10.9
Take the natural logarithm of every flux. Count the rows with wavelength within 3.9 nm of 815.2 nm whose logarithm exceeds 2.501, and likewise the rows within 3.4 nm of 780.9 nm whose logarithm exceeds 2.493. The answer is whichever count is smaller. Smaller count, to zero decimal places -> 20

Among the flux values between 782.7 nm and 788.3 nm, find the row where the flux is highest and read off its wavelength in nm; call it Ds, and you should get 786.2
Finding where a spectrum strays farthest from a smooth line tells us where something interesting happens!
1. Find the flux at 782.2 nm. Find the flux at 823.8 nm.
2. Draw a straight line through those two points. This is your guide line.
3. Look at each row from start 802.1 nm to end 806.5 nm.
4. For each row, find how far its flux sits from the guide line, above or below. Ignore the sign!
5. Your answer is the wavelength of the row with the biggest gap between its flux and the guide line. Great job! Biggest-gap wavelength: 802.6 nm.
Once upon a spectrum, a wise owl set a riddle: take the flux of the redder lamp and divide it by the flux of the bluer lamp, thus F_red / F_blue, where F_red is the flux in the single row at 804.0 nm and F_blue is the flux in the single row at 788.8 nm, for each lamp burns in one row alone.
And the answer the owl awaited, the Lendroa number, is 0.98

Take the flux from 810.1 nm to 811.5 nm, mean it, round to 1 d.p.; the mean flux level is 11.8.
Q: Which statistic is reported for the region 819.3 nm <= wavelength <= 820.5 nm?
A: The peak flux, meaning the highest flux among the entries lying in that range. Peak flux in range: 13.5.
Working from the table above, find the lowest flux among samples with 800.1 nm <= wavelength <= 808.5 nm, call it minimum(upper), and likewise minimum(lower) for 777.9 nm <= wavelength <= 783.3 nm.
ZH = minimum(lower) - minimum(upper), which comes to 0.50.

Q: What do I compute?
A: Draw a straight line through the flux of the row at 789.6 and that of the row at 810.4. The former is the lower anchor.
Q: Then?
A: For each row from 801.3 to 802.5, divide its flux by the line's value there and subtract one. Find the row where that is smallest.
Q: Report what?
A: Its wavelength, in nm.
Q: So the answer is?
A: 802.4 nm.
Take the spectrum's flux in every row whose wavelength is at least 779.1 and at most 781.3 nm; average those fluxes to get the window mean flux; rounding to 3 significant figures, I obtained 12.2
